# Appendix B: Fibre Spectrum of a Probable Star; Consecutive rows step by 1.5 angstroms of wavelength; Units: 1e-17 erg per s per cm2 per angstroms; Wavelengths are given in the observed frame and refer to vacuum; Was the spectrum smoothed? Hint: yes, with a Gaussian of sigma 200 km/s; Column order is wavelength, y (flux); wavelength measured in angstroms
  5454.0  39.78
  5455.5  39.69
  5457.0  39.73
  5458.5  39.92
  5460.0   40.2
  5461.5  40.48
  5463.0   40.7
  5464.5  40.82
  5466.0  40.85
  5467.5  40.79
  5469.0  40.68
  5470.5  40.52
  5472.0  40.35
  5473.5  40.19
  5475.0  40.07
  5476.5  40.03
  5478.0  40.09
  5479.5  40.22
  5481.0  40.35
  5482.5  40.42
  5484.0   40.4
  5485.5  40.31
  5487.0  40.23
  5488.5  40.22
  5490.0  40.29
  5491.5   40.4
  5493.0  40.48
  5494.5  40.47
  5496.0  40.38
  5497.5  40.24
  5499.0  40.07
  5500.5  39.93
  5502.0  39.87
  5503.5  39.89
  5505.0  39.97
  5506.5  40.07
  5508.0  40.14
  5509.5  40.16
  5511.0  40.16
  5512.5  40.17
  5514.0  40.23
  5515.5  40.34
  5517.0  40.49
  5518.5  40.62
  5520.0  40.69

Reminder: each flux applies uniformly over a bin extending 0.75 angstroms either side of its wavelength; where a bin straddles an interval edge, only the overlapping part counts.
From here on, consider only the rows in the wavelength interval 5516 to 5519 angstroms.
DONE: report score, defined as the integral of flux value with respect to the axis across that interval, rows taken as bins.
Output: 122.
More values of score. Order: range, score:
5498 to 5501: 120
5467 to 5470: 122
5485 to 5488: 121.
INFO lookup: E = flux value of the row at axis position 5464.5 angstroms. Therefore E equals 40.82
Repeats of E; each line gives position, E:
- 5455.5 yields 39.69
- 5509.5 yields 40.16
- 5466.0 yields 40.85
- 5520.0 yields 40.69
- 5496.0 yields 40.38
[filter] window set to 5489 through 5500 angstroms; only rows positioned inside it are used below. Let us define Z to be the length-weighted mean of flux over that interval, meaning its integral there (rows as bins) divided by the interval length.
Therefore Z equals 40.3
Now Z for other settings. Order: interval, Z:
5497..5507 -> 40.0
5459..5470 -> 40.6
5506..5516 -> 40.2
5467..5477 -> 40.4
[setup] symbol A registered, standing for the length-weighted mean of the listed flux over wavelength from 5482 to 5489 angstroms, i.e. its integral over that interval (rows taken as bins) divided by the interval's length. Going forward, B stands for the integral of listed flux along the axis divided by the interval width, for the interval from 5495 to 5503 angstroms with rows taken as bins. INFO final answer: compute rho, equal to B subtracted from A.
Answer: 0.21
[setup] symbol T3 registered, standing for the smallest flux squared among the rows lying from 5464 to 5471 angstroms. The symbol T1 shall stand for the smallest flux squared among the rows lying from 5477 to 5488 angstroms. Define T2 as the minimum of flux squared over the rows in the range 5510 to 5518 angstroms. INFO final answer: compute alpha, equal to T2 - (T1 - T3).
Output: 1647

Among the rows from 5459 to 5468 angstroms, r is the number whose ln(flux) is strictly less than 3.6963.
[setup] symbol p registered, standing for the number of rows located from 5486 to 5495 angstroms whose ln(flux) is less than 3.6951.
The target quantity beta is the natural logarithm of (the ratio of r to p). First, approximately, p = 2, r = 1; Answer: -0.7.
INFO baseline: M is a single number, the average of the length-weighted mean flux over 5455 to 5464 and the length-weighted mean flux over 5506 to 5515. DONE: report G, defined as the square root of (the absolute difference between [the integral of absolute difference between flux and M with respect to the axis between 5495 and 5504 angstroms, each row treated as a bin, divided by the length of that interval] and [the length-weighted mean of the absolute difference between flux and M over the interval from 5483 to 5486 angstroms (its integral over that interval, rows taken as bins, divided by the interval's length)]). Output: 0.101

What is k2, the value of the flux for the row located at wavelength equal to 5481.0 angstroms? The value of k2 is 40.35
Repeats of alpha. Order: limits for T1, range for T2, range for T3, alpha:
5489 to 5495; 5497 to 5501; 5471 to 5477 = 1574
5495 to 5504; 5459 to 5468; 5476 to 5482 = 1629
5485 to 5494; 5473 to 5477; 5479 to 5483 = 1602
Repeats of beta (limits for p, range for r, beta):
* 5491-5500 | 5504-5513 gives 1.1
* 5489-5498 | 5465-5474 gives 0.0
